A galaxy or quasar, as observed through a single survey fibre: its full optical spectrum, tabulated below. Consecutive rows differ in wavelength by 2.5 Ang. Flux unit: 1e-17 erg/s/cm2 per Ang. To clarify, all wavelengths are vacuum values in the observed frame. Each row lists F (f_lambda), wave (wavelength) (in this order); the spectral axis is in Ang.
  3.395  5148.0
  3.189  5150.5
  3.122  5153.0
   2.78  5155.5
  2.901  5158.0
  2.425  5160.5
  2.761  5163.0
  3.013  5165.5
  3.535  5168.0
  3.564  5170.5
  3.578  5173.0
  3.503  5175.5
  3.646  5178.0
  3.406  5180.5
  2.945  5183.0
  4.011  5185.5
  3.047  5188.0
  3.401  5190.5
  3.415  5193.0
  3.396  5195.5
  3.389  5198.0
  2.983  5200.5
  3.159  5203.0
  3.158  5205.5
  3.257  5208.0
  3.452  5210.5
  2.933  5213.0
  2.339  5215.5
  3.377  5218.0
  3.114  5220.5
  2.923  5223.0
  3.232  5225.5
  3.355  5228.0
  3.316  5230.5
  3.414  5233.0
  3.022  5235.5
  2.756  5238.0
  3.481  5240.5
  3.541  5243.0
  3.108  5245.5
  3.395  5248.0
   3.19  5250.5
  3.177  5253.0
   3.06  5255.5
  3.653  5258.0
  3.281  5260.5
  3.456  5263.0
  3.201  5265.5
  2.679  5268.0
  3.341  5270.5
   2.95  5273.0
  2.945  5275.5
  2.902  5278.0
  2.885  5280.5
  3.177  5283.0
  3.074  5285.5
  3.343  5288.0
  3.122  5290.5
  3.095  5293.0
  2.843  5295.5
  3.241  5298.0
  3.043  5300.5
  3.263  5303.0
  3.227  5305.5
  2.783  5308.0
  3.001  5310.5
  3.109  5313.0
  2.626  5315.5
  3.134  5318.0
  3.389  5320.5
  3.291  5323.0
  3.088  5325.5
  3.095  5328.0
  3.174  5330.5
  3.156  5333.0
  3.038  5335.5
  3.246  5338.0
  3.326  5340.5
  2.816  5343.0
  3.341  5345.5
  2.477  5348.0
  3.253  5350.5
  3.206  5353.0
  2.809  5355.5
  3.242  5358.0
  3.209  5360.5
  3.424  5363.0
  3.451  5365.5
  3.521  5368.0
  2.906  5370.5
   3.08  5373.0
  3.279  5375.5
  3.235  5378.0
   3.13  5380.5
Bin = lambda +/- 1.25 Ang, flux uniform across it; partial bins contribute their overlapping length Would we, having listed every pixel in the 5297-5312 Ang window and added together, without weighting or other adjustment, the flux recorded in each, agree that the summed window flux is 18.6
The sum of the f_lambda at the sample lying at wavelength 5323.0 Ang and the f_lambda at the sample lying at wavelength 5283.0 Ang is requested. 6.47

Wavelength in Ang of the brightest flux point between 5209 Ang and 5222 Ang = 5210.5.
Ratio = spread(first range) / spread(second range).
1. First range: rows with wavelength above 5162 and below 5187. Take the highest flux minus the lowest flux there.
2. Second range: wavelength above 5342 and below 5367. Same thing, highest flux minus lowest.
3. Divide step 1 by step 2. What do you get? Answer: 1.3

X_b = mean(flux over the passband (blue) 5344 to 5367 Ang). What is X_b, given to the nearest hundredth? 3.16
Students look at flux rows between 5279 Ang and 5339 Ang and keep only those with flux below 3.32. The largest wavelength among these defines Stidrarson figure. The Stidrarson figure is 5338.0 Ang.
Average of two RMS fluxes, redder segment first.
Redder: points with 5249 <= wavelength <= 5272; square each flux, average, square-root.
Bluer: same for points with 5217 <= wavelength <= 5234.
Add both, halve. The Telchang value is 3.24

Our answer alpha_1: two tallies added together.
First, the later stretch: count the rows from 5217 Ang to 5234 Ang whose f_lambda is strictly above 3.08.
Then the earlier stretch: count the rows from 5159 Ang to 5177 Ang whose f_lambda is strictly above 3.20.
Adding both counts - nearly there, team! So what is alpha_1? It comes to 10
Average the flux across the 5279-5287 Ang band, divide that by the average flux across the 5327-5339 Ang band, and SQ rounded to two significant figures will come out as 0.97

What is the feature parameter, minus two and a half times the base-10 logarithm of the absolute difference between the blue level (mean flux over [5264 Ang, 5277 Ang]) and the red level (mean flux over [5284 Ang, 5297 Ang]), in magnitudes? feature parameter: 2.9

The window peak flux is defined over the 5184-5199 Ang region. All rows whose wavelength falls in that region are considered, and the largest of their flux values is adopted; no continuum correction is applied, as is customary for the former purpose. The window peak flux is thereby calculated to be 4.011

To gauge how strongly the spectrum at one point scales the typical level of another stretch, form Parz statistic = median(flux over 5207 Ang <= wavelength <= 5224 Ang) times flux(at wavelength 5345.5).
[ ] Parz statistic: 10.4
